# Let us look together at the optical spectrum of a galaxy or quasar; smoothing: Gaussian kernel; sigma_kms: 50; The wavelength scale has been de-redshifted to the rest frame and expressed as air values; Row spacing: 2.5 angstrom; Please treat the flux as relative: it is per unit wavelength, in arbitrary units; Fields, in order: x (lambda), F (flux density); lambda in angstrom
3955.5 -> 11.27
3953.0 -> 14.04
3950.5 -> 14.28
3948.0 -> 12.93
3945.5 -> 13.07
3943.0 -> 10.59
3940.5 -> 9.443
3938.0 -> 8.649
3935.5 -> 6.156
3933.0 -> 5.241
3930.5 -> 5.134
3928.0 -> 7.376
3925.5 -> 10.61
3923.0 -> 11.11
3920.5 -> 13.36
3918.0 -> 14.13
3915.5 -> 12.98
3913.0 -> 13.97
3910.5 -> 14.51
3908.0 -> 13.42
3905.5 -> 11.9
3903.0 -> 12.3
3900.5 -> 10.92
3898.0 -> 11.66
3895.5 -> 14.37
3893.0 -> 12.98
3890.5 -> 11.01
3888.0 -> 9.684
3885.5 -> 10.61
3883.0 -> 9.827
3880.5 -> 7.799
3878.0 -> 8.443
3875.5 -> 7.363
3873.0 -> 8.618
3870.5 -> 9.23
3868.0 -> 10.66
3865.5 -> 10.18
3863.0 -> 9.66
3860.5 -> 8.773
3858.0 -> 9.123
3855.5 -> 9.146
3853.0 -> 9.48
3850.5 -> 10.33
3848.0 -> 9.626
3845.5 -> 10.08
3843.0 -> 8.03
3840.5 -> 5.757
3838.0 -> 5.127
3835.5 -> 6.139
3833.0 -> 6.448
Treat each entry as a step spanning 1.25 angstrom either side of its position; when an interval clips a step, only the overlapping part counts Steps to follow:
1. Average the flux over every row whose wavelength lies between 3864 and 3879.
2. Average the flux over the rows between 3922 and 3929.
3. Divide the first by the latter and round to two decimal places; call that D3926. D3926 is 0.94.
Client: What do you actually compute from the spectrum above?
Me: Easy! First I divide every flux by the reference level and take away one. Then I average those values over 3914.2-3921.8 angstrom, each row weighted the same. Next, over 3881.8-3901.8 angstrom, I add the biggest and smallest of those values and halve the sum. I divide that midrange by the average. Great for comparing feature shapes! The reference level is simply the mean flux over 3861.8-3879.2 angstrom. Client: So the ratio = 0.7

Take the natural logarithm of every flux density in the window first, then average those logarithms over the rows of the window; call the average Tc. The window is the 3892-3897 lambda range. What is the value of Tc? 2.61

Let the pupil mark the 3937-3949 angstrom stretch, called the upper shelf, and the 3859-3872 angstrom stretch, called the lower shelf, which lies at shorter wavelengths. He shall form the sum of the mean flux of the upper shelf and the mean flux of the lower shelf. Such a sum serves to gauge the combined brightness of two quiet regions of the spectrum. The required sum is 21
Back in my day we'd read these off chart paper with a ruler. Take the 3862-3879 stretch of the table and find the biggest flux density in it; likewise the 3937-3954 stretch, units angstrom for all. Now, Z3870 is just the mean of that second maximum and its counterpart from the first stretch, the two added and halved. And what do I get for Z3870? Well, 12.5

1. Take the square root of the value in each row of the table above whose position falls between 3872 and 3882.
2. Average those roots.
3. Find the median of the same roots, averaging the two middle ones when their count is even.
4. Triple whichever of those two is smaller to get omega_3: 8.5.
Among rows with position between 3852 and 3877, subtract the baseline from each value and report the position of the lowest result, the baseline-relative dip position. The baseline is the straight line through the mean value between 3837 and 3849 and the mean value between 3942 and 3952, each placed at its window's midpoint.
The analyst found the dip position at 3875.5 angstrom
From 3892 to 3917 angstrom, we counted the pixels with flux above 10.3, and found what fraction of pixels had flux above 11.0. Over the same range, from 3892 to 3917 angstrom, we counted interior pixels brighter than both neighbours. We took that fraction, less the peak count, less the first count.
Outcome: -12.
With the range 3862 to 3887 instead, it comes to -4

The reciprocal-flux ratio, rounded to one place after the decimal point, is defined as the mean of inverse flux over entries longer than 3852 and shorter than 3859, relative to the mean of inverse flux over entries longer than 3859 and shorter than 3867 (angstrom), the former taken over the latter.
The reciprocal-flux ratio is 1.0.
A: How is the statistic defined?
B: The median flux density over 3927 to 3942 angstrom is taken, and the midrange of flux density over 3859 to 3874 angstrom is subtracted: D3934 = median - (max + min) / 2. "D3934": -3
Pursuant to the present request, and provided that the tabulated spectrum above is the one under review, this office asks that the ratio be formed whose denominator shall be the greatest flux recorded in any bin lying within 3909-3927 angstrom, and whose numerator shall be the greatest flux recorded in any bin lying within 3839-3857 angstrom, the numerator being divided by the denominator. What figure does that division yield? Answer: 0.71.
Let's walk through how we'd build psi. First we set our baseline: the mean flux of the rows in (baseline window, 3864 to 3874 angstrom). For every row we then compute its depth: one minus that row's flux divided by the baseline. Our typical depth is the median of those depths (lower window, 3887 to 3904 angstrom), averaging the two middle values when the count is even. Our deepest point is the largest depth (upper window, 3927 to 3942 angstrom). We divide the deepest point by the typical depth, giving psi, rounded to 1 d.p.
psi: -2.3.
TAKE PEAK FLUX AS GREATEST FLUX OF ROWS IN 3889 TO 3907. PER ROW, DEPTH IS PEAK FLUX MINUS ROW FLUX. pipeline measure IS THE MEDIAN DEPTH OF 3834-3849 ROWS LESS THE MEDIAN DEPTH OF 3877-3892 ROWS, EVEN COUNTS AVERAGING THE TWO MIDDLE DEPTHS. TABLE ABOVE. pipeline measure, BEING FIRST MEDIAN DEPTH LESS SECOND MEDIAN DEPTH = 2.7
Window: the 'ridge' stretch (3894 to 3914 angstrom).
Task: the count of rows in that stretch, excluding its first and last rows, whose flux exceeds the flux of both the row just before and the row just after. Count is 2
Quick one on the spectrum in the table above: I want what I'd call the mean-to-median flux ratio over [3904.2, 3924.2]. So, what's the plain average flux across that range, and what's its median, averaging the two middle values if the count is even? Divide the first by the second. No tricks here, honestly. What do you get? 0.98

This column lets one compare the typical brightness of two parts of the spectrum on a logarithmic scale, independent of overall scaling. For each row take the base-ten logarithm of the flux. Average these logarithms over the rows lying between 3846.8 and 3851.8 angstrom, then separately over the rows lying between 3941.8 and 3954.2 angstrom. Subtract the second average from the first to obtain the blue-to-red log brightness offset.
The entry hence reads -0.11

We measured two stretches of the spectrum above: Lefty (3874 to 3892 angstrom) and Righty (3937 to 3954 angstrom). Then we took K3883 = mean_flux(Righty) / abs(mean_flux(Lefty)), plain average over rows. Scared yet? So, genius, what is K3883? 1.3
